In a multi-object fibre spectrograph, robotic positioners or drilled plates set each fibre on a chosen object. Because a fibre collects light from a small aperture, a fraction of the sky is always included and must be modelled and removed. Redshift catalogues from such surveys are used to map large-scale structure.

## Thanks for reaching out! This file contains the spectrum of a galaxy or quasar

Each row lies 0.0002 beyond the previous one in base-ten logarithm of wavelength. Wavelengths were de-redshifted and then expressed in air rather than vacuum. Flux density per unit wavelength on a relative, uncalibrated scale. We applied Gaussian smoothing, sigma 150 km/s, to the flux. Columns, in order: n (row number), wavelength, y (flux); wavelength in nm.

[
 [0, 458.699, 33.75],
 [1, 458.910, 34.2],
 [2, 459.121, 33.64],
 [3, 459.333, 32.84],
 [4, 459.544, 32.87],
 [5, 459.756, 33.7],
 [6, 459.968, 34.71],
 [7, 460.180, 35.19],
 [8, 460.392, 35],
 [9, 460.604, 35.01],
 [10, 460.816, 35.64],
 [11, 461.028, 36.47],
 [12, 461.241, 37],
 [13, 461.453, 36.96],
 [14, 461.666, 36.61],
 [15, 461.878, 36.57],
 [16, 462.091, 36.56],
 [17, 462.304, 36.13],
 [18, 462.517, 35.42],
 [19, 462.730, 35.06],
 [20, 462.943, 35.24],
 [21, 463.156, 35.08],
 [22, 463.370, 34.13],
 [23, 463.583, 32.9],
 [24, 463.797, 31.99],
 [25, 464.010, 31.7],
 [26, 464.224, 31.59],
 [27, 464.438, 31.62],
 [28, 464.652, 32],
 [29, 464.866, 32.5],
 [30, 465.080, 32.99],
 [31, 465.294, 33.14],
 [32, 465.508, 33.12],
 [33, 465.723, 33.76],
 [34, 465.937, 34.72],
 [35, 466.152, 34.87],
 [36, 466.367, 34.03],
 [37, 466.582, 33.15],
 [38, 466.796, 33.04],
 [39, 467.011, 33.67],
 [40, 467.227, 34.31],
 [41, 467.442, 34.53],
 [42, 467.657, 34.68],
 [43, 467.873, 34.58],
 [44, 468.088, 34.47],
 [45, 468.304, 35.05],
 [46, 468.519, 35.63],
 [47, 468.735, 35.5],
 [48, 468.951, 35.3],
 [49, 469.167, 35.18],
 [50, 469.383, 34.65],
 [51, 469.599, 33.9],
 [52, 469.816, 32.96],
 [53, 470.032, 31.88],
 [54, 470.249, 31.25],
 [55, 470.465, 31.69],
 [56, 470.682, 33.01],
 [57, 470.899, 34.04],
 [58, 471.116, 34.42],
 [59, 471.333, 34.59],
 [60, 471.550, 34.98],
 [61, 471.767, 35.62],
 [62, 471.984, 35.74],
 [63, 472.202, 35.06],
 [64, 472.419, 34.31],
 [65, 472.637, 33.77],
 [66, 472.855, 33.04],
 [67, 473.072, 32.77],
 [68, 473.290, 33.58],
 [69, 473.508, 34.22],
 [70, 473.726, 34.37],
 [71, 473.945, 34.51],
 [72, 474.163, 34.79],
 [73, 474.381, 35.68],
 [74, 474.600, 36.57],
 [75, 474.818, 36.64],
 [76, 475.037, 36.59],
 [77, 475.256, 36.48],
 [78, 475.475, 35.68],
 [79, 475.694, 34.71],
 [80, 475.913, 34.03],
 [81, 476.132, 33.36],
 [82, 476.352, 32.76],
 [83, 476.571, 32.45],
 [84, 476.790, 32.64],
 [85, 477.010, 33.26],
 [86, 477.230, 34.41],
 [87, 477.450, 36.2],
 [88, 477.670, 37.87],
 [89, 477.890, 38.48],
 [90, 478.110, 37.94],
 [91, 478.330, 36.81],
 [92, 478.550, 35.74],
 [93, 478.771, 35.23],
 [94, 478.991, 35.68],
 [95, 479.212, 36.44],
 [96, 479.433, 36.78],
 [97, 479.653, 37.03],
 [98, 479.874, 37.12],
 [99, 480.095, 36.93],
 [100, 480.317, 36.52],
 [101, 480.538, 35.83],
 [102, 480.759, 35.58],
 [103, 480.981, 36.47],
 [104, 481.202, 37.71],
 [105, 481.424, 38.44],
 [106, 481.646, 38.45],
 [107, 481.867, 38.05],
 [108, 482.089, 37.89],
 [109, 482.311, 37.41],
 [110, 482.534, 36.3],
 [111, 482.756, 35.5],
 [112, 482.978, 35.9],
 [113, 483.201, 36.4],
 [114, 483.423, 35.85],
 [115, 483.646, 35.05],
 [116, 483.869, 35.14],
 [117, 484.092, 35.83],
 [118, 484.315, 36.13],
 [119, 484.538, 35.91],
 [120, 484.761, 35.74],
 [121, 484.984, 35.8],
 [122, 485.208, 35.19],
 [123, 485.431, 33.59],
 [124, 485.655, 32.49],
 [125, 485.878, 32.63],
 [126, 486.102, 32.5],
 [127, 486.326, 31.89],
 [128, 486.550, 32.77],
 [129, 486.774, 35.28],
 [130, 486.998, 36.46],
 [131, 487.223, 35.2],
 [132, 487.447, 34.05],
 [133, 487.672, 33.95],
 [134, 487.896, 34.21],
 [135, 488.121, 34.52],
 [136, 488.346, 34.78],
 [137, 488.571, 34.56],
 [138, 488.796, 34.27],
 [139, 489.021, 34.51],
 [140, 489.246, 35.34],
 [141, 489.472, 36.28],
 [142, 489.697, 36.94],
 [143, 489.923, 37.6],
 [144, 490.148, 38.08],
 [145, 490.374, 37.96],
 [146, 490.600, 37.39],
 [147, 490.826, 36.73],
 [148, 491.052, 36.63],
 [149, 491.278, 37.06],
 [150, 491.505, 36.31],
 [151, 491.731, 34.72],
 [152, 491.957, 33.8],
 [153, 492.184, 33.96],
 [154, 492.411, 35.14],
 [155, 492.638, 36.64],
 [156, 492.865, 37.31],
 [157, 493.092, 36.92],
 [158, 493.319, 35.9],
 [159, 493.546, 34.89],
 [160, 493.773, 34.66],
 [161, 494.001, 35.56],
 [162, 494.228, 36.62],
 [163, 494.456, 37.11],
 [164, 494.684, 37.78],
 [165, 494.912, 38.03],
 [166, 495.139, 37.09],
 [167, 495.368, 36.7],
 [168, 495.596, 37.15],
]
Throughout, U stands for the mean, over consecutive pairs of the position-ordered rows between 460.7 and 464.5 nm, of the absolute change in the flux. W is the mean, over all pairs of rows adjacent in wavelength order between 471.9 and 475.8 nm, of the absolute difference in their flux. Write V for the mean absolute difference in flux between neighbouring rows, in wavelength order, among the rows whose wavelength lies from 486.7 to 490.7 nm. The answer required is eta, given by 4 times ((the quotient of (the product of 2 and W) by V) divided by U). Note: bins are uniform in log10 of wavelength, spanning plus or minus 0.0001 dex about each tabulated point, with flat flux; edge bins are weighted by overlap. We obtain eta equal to 17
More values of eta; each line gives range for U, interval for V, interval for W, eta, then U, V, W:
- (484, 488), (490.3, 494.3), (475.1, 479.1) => 12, 0.72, 0.77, 0.81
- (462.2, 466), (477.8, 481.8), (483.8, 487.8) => 22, 0.47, 0.56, 0.75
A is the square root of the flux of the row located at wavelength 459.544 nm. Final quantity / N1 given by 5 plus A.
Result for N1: 10.7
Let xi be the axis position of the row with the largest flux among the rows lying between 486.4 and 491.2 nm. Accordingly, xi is 490.148 nm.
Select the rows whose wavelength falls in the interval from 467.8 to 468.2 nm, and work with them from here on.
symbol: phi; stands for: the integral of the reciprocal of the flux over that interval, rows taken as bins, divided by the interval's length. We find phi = 0.0290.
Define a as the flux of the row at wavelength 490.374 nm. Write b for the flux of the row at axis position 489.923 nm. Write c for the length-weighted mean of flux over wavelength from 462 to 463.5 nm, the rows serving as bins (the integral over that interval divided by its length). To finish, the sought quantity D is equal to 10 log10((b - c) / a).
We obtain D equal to -12.2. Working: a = 37.96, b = 37.6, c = 35.3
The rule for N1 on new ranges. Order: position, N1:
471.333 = 10.9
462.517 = 11.0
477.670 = 11.2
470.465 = 10.6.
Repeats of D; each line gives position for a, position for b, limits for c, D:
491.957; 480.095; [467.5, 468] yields -11.7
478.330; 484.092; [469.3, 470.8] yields -10.7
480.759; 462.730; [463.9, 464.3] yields -10.2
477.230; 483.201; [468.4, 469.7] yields -14.1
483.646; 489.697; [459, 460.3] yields -10.5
